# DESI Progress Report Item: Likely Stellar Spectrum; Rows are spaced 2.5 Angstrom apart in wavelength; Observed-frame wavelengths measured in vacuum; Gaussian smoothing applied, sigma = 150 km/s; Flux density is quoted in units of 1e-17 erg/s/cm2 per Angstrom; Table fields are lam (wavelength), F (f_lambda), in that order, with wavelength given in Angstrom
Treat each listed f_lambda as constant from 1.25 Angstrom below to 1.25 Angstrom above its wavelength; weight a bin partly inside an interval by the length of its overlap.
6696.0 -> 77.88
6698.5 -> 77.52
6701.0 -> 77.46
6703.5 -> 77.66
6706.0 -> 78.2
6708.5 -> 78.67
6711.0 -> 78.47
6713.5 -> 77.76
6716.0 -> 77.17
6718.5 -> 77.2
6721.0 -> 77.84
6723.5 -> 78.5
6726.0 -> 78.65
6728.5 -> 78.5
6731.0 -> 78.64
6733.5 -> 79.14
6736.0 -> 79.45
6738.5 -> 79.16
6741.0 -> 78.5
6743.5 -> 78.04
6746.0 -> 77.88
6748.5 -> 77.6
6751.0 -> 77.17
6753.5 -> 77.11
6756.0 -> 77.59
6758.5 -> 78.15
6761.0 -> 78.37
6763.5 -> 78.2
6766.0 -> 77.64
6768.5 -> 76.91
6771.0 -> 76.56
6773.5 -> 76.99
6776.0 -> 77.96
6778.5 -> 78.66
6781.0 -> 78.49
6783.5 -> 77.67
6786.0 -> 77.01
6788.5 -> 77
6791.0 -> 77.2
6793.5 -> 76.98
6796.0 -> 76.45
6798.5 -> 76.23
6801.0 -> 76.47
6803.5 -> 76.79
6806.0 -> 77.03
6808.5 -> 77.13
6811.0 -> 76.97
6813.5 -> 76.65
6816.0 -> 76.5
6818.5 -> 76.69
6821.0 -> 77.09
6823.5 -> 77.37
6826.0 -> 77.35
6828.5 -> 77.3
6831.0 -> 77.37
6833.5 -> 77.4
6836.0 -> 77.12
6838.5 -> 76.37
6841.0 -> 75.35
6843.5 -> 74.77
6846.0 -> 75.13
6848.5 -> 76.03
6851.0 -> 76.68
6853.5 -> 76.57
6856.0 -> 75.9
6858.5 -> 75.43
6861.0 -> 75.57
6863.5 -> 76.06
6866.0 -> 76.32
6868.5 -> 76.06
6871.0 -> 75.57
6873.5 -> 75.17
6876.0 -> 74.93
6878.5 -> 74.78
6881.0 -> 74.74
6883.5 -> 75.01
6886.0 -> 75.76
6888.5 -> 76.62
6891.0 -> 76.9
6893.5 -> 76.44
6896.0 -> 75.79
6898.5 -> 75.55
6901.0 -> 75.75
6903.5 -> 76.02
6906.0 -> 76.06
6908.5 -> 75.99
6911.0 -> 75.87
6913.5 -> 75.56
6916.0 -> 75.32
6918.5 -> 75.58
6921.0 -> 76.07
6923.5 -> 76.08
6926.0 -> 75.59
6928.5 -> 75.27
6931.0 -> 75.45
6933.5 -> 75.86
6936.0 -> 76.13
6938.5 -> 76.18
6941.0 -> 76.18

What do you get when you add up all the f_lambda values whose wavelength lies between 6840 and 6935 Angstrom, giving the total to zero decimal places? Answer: 2878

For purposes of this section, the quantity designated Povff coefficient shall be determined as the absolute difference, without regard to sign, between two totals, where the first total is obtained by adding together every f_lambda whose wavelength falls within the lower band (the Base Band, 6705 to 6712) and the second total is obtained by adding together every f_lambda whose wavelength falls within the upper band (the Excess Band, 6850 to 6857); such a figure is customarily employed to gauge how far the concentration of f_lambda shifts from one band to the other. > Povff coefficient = 6.2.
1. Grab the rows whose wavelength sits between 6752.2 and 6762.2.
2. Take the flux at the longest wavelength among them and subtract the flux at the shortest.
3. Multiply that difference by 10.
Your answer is 13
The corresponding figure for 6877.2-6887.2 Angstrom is 10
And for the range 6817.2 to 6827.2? 7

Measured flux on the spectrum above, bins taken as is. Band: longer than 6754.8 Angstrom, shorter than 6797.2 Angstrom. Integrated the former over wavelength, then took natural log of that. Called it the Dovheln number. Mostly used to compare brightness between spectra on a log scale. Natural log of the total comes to 8.10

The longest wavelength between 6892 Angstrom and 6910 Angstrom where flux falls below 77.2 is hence 6908.5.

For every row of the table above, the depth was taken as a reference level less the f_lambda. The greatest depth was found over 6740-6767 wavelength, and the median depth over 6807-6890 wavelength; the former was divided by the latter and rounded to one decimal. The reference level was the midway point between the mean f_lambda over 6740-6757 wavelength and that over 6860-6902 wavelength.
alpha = -1.1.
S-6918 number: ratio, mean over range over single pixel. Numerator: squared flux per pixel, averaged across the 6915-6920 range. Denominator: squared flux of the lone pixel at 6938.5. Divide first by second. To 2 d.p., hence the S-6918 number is 0.98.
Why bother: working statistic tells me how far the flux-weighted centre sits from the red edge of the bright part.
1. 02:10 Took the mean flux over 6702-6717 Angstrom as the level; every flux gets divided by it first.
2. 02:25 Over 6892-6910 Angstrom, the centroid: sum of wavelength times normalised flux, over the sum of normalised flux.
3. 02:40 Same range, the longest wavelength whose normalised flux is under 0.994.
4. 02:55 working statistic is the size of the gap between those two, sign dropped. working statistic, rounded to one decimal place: 7.5 Angstrom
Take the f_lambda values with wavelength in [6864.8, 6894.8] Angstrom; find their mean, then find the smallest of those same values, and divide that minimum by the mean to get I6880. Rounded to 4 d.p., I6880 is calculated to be 0.9874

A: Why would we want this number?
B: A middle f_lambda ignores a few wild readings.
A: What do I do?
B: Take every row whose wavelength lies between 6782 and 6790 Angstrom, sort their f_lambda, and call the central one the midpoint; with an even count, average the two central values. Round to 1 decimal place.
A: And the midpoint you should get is 77.0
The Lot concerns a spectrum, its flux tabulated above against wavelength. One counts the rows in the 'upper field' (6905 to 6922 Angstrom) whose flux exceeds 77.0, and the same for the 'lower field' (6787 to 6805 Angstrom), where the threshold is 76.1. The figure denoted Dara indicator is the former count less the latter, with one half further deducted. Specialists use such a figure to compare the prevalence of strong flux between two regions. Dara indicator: -7.5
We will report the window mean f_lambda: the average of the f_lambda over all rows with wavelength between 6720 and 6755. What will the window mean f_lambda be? 78.3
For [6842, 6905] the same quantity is 75.7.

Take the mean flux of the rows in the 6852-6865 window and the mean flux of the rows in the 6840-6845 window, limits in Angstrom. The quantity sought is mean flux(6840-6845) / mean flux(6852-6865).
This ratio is 0.99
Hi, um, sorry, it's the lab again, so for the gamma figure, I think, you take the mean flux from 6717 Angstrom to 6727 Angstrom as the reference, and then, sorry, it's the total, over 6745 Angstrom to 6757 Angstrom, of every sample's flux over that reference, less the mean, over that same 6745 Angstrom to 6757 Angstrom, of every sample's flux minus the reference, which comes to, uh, 5.5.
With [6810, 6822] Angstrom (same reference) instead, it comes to 6.2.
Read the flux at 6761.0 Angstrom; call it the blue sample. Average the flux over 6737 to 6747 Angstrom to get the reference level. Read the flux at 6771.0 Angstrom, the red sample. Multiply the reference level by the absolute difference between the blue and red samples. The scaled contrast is 142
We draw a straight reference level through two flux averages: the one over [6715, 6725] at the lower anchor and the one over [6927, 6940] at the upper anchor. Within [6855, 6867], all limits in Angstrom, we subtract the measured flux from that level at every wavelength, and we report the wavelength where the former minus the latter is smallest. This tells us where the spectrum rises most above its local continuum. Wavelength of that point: 6866.0 Angstrom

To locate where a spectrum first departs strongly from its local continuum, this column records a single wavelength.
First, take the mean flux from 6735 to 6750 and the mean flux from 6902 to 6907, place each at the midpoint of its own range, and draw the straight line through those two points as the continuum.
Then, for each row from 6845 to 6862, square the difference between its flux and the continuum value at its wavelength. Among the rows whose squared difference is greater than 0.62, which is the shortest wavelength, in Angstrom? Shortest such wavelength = 6846.0 Angstrom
